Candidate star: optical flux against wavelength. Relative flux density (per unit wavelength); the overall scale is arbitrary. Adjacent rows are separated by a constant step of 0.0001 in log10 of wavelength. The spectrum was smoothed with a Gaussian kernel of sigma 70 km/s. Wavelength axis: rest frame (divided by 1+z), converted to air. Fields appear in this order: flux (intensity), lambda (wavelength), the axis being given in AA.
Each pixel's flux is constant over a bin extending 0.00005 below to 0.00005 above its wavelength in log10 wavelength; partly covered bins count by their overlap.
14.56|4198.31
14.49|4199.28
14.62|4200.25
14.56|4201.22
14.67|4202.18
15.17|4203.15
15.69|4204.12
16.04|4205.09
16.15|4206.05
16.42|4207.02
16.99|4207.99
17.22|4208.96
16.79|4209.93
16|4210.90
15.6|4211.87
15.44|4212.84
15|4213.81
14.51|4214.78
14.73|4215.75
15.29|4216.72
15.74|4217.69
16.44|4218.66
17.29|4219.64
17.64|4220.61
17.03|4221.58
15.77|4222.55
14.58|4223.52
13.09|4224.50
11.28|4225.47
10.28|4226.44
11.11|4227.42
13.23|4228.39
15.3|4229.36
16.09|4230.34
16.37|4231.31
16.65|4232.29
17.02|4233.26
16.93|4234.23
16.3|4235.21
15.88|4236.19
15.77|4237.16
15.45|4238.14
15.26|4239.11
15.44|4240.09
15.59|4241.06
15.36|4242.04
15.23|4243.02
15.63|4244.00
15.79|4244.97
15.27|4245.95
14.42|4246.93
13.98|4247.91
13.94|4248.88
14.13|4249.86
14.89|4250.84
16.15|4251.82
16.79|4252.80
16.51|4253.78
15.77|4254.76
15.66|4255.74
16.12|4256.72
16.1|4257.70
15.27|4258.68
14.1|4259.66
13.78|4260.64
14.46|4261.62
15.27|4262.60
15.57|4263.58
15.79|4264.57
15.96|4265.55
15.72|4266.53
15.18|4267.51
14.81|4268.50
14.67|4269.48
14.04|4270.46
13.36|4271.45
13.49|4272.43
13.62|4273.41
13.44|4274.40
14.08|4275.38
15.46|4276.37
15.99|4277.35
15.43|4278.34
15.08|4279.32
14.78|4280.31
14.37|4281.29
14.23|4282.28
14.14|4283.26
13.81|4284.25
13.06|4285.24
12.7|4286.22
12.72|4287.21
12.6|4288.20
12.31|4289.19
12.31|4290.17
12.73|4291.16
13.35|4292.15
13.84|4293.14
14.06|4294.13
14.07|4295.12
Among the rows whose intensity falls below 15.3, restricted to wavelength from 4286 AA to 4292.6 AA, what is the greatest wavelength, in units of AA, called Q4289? 4292.15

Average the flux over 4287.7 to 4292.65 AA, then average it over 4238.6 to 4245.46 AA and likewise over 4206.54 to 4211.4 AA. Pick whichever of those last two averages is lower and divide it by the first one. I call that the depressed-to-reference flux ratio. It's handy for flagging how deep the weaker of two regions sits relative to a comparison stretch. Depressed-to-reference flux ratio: 1.22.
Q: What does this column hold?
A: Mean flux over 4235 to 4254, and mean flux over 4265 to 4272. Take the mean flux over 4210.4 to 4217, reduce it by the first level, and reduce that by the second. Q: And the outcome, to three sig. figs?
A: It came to -15.0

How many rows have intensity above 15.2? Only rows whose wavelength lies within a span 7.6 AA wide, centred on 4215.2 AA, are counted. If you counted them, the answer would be 5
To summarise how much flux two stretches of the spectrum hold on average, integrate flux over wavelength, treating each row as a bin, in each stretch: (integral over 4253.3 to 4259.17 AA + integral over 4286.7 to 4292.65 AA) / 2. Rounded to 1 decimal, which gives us 84.3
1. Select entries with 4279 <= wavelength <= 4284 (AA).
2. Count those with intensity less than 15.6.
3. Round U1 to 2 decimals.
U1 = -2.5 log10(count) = -1.75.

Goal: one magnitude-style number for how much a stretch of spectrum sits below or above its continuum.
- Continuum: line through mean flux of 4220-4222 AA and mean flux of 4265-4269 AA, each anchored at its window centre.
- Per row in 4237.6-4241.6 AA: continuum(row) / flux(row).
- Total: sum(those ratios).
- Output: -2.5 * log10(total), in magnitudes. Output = -1.58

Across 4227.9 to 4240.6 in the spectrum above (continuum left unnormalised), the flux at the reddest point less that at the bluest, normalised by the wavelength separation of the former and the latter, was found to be 0.19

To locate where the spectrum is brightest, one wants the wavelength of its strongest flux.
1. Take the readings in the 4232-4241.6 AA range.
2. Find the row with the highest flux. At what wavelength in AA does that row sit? 4233.26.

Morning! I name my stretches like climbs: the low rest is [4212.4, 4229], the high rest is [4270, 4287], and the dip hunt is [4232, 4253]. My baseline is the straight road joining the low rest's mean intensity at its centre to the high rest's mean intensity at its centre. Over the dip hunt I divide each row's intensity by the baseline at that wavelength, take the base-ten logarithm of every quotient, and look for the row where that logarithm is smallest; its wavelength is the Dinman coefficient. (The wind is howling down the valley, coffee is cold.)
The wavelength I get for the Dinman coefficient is 4248.88 AA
